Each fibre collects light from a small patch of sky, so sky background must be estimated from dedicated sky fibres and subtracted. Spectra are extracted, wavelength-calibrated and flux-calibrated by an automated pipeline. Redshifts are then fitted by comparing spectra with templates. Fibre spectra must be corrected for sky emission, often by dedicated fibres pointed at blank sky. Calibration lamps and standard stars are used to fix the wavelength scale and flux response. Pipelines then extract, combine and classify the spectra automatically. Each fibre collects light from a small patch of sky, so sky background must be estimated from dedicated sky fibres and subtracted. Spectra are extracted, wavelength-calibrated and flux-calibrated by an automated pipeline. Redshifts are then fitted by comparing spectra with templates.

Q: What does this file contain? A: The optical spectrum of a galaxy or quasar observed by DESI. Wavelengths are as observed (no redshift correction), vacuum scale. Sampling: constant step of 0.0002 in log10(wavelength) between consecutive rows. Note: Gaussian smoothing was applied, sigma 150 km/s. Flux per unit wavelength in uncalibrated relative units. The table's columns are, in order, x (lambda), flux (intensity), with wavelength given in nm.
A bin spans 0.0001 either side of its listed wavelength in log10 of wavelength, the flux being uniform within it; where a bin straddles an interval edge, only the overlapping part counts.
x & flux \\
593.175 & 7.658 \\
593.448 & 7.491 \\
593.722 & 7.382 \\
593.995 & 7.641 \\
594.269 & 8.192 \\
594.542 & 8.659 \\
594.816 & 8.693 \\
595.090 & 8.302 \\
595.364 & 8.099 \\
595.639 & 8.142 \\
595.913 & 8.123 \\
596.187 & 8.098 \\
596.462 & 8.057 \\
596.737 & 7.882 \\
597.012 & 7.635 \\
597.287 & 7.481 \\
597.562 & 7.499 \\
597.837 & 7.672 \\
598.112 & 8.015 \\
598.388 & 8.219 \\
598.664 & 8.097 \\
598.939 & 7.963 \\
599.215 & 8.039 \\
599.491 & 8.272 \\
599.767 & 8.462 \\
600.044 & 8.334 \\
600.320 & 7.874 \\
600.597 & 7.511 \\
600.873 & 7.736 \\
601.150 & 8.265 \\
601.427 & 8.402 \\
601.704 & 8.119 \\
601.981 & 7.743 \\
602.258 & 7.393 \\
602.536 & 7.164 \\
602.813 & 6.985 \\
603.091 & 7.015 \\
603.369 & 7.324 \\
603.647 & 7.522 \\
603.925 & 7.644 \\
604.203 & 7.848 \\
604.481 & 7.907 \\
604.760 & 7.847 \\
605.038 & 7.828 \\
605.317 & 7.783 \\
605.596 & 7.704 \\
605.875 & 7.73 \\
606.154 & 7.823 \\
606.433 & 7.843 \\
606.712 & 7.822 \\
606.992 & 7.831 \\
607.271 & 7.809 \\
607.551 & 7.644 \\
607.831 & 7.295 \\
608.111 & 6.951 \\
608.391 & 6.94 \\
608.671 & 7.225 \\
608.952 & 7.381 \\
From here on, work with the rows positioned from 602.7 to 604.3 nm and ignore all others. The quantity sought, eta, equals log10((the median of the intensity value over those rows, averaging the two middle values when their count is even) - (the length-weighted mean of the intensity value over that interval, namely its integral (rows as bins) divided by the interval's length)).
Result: -1.39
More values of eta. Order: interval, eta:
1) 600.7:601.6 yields -0.82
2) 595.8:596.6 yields -2.11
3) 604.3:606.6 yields -1.82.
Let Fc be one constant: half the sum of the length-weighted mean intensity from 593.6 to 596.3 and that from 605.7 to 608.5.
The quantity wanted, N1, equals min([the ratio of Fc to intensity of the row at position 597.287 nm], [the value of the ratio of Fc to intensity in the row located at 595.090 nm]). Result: 0.95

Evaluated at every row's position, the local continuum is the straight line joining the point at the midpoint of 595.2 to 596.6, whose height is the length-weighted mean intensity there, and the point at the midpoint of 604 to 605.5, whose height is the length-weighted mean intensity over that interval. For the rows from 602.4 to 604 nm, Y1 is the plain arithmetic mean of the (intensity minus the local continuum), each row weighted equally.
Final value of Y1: -0.60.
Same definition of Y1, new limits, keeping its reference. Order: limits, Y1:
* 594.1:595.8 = 0.21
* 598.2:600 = 0.17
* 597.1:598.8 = -0.21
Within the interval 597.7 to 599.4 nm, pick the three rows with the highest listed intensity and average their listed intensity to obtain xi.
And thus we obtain 8.1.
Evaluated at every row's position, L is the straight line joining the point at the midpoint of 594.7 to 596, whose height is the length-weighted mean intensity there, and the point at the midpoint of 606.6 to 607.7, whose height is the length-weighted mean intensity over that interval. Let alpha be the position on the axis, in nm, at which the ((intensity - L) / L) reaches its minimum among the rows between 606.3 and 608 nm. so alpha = 607.831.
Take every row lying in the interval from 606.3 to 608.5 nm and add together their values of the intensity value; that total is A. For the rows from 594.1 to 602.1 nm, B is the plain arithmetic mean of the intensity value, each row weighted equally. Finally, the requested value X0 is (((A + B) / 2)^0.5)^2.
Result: 34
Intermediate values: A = 60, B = 8.05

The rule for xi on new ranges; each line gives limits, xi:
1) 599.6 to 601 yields 8.2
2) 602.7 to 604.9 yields 7.9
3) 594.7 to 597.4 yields 8.4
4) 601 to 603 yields 8.3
